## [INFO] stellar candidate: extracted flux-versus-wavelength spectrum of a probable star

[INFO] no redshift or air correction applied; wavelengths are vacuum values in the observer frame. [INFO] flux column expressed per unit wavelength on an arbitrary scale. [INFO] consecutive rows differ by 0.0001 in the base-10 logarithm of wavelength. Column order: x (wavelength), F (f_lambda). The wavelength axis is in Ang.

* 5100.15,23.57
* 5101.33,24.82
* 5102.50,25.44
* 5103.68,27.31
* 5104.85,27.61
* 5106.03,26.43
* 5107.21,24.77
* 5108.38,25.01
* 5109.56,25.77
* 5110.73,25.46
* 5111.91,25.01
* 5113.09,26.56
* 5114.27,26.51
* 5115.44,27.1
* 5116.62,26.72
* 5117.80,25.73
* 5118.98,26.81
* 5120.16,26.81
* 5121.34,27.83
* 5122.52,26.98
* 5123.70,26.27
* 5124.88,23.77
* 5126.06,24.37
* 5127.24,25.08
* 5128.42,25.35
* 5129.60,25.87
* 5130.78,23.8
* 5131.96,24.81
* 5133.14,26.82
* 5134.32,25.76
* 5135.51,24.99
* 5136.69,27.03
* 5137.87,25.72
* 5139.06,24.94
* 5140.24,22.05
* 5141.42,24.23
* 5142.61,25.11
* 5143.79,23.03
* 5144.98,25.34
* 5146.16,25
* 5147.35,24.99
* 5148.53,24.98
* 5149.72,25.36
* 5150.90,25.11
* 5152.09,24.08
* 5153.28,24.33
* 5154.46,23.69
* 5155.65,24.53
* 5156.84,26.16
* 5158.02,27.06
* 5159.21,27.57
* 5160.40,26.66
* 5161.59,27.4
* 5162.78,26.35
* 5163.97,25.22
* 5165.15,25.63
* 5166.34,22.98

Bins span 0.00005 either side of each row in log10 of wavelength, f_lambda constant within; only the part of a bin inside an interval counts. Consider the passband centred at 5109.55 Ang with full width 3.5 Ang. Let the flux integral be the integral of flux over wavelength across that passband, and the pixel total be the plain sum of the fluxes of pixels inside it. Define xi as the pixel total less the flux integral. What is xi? -13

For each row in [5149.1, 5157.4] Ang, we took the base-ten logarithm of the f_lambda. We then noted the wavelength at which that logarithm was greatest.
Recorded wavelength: 5156.84 Ang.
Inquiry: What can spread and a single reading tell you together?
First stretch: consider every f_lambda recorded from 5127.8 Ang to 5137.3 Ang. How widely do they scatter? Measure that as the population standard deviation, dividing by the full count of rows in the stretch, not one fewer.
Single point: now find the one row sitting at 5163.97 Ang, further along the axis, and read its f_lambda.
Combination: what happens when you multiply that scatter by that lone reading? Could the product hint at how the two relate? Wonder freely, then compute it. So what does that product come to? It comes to 25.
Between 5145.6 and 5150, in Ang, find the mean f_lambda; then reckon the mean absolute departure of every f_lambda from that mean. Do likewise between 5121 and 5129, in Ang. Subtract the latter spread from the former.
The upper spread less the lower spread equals -1.0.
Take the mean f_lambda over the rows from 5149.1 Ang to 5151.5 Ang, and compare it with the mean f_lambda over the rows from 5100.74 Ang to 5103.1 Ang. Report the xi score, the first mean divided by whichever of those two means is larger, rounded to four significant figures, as 1.000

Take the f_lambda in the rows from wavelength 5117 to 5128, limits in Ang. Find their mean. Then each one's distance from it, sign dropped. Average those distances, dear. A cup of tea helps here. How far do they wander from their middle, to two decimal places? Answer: 1.09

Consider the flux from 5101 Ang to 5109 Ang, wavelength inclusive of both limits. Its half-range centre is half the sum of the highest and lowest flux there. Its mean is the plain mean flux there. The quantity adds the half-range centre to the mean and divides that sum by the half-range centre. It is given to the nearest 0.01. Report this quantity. 1.99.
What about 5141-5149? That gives 2.02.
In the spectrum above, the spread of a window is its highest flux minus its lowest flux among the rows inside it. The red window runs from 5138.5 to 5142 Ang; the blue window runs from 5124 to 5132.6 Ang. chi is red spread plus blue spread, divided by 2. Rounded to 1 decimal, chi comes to 2.5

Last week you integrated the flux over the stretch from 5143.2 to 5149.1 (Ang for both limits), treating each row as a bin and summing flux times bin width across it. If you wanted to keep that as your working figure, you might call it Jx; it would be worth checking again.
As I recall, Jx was 146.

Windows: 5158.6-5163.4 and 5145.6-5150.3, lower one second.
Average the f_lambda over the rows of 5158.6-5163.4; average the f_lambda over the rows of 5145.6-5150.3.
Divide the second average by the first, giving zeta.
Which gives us 0.93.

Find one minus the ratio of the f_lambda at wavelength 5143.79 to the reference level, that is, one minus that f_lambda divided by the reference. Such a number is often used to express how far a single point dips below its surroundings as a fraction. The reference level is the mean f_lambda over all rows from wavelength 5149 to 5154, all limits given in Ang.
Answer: 0.068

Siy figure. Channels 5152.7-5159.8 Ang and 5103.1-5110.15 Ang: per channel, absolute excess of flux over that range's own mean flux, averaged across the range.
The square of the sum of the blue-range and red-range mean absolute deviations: 5.5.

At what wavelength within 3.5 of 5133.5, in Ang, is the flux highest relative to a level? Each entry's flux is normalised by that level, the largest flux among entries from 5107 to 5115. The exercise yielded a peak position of 5136.69 Ang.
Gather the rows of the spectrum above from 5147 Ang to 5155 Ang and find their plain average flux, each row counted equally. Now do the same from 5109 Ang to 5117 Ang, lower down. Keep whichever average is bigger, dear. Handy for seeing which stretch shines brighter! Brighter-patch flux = 26.2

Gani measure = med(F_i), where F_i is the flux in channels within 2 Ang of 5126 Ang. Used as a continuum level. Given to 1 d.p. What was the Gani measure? 24.4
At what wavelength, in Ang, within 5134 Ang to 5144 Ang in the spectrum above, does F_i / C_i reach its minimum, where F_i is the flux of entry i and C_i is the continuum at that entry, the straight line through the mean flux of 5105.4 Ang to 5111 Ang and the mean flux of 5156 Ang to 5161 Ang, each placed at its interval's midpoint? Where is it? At 5140.24 Ang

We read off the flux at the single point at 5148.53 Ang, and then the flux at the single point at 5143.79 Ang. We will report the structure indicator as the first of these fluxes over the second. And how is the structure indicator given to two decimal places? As 1.08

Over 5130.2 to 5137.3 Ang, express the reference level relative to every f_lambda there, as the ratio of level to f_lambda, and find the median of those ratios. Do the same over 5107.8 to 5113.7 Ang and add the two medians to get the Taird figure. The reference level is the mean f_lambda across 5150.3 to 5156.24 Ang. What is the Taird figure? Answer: 1.92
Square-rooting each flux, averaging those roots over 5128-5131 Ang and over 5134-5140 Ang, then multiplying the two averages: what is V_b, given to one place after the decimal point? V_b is 25.3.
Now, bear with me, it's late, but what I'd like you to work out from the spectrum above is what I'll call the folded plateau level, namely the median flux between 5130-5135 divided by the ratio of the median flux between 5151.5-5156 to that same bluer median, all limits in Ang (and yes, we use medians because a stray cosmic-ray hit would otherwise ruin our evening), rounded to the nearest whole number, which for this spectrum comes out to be 26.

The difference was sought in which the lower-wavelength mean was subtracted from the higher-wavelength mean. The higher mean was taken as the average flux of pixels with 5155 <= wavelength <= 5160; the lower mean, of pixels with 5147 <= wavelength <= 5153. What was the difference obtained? 1.4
